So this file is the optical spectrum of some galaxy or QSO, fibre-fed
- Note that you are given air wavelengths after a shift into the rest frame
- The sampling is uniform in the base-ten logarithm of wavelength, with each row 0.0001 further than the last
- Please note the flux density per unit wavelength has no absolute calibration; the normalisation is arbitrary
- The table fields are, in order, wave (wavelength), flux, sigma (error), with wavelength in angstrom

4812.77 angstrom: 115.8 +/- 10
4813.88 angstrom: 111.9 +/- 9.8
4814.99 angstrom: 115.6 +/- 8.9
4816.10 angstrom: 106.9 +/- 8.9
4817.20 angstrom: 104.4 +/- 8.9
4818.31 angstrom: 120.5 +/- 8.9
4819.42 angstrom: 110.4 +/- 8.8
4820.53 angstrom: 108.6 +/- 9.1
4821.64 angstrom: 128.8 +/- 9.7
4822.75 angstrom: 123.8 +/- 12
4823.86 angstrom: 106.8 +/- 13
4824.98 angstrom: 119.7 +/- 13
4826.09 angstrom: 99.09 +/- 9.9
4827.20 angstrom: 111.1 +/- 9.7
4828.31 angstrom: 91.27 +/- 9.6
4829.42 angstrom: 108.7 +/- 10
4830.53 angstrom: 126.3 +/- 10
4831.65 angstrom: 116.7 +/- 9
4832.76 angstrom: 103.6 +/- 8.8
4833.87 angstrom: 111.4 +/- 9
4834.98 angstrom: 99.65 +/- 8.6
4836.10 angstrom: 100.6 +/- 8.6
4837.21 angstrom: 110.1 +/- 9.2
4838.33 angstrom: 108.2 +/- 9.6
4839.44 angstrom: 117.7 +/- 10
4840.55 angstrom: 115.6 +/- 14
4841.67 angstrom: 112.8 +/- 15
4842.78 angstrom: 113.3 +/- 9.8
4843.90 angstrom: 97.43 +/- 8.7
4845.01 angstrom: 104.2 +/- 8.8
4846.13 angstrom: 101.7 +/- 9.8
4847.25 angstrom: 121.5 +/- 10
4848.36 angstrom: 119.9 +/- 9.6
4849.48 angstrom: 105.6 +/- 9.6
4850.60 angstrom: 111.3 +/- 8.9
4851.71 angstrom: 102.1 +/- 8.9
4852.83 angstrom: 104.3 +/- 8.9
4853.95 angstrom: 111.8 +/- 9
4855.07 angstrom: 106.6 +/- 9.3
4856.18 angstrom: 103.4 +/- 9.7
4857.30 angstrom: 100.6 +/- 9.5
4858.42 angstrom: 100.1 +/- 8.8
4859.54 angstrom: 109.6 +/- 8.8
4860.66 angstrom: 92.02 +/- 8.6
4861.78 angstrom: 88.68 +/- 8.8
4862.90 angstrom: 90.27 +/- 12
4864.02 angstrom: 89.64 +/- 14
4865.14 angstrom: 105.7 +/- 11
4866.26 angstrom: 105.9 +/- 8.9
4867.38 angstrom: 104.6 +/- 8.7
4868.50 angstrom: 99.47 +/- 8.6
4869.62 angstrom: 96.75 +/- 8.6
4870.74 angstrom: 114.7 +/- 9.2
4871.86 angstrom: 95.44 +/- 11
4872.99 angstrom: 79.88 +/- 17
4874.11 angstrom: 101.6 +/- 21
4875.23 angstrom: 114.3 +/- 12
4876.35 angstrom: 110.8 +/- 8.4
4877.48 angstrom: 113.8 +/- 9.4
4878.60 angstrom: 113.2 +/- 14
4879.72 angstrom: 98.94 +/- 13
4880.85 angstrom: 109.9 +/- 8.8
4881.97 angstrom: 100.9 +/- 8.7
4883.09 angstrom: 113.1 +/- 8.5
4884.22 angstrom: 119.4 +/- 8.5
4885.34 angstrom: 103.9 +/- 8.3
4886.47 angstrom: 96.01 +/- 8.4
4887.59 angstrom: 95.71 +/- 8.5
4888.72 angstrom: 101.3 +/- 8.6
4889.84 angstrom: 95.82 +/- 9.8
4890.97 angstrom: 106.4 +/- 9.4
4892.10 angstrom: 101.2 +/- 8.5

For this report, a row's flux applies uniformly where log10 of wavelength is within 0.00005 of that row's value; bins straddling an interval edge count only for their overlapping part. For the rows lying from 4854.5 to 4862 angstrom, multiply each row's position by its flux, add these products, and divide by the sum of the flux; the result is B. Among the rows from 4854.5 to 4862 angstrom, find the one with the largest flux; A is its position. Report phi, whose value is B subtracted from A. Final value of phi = 1.2 angstrom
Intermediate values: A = 4859.54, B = 4858.3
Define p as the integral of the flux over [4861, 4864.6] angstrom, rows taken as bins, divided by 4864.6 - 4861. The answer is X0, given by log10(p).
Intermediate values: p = 90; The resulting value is 1.953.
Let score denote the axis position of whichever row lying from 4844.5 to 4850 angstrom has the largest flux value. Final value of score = 4847.25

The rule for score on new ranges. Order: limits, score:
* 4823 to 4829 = 4824.98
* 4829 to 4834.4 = 4830.53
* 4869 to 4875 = 4870.74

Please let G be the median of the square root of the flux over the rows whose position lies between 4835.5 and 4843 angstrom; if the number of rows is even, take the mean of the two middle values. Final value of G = 10.62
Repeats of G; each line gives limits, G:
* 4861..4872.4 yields 9.90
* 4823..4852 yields 10.46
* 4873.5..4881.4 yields 10.53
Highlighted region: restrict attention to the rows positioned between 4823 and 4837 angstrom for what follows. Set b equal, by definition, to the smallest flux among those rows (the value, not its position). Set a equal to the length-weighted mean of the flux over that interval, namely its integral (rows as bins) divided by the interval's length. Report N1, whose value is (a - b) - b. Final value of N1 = -74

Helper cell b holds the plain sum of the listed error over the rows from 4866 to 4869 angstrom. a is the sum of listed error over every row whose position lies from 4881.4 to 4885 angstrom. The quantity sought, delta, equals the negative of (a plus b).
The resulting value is -52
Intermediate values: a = 25.7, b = 26.2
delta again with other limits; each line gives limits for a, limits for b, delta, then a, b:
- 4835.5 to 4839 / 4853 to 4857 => -55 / 27.4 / 28.0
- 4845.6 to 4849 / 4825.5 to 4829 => -59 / 29.4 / 29.2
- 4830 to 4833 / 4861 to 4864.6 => -63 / 27.8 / 34.8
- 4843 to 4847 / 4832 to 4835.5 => -54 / 27.3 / 26.4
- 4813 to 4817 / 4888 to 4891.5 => -55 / 27.6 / 27.8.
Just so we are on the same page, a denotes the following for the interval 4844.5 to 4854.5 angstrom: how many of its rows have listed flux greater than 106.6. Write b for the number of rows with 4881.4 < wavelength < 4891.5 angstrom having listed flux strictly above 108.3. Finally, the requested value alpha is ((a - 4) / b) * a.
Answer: 0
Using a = 4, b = 2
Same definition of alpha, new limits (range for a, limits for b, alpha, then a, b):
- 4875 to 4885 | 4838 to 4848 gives 4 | 7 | 5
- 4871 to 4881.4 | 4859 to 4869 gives 5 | 5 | 1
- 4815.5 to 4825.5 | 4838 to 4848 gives 6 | 8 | 5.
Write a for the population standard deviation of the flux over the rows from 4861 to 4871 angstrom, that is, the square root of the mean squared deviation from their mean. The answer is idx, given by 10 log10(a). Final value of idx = 9.27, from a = 8.5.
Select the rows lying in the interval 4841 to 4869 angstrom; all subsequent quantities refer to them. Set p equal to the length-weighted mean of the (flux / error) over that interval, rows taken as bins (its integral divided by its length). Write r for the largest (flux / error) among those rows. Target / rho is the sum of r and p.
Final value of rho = 23.4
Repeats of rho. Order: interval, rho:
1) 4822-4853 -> 24.0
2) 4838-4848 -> 22.8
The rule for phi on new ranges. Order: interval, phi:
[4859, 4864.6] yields -2.1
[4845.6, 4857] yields -3.8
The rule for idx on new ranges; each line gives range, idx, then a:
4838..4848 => 8.74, 7.5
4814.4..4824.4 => 9.11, 8.1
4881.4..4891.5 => 8.89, 7.8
